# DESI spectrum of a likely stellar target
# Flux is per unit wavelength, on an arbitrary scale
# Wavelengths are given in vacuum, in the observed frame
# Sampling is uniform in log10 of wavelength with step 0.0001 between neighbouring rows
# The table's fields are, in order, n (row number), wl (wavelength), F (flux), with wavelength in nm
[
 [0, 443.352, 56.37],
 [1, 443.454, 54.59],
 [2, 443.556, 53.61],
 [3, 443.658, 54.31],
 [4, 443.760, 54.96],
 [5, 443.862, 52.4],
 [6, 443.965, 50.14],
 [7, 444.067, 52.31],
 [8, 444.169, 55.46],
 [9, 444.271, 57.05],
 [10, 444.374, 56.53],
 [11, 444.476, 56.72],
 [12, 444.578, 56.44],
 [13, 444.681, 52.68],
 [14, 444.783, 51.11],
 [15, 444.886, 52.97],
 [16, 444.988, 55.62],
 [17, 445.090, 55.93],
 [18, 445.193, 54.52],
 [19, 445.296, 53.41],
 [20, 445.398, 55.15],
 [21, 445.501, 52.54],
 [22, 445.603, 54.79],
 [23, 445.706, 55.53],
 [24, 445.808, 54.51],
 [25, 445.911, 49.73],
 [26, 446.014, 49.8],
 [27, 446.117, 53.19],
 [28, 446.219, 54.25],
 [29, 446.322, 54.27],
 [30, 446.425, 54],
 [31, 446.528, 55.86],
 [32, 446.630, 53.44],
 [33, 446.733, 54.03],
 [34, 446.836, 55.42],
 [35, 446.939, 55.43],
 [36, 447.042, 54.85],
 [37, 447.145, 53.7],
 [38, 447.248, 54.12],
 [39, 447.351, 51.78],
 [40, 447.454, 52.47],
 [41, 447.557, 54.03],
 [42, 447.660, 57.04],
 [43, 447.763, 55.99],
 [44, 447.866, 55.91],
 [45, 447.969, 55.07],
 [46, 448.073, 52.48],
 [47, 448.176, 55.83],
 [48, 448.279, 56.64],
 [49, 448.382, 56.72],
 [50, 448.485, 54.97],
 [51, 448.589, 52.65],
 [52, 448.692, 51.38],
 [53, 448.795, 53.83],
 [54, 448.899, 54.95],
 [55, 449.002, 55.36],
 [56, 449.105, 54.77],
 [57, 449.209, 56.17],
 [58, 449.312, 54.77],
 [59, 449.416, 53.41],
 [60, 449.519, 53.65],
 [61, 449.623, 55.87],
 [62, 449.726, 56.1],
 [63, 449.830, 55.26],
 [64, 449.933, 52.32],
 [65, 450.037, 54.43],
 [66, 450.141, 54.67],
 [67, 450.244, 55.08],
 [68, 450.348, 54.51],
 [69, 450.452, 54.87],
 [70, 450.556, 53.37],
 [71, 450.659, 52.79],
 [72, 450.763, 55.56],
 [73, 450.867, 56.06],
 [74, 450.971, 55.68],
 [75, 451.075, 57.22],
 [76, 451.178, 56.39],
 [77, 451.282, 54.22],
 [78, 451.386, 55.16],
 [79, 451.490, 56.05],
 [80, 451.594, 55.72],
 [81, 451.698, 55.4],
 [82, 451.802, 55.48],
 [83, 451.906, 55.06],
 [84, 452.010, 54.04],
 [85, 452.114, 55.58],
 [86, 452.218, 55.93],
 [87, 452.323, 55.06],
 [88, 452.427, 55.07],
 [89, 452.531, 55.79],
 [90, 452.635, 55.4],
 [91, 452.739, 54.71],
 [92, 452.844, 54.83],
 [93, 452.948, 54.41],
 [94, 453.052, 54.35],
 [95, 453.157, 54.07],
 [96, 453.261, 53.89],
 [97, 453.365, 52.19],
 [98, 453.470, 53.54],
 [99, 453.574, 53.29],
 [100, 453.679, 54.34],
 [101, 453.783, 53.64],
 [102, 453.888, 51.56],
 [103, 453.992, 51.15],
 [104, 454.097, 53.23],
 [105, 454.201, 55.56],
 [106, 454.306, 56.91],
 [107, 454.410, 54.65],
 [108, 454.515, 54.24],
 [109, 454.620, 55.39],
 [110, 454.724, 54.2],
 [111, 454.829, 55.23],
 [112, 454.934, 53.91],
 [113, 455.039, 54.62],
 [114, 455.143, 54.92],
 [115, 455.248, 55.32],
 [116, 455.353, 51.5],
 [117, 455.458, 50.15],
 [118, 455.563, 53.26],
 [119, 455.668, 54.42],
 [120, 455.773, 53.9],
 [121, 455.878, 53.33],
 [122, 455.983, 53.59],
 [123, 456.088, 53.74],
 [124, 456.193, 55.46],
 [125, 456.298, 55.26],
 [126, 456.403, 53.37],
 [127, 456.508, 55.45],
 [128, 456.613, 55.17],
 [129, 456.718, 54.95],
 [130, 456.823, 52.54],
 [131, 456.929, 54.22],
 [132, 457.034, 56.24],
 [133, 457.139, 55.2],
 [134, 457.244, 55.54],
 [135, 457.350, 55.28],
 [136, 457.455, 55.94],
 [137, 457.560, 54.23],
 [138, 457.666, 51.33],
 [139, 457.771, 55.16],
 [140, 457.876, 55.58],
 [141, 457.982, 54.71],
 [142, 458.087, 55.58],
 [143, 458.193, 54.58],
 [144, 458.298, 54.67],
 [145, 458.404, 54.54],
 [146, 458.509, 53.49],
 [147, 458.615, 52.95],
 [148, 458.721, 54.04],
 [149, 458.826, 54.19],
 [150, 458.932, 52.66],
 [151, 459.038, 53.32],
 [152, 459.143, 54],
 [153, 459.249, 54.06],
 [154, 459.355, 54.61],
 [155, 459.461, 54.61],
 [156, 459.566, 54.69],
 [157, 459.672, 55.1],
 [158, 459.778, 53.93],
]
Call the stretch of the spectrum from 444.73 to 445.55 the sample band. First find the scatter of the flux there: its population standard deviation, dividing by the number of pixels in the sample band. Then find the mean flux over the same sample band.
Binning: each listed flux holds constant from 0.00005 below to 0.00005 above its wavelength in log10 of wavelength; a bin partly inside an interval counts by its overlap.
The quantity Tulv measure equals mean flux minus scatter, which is 52.3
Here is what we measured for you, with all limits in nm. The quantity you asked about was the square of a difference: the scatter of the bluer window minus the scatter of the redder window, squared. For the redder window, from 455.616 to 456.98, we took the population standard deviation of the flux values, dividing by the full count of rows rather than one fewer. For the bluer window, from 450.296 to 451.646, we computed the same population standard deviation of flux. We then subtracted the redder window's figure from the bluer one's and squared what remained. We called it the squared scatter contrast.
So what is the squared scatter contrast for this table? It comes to 0.1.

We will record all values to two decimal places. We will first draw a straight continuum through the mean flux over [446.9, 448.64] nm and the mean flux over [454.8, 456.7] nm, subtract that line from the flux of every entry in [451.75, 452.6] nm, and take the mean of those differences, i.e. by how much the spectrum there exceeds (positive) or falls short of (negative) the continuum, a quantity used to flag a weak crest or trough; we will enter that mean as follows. 0.93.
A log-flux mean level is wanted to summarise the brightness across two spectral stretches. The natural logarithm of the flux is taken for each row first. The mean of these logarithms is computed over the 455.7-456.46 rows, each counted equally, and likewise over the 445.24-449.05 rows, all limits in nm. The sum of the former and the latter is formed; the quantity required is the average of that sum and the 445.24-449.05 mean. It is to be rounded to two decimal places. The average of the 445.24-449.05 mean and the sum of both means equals 5.99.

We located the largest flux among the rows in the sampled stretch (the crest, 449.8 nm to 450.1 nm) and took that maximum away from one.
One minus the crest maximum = -54.3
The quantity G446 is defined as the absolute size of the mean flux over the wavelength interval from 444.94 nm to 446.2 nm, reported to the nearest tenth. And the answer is 53.7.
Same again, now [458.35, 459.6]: 53.9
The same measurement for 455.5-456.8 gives 54.3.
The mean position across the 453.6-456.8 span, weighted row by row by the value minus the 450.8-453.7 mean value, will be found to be 454.98 nm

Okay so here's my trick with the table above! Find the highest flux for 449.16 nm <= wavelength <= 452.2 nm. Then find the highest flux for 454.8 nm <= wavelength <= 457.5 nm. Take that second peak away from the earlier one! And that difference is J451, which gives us 1.0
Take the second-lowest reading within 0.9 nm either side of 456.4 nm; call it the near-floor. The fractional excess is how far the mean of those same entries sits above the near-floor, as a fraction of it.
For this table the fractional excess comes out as 0.022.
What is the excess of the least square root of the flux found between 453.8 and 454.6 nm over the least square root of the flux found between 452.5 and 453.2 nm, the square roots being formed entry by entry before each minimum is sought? -0.20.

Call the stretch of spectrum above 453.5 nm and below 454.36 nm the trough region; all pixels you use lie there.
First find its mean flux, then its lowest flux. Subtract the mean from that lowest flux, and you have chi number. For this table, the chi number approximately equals -2.6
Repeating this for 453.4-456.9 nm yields -3.8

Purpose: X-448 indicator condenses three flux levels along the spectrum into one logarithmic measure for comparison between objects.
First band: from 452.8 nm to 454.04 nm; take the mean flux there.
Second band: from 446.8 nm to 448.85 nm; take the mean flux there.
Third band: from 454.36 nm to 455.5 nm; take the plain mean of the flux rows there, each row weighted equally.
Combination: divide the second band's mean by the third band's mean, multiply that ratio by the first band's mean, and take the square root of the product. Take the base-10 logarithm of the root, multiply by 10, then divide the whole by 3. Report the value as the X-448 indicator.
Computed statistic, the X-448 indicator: 2.89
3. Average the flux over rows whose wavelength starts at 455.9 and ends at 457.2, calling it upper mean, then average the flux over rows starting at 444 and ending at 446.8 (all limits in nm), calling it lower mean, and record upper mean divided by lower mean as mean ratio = 1.01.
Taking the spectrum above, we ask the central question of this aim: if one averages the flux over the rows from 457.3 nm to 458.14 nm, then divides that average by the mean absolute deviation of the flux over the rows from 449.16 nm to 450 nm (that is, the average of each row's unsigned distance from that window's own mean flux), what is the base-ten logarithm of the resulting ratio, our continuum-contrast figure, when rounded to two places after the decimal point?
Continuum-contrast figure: 1.67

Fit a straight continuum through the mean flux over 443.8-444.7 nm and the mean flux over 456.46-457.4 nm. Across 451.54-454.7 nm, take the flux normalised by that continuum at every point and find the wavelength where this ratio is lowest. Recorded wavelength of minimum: 453.992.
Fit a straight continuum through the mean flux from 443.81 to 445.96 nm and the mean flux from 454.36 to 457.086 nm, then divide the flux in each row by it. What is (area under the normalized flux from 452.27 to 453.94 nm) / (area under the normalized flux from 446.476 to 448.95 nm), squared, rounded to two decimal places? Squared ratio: 0.45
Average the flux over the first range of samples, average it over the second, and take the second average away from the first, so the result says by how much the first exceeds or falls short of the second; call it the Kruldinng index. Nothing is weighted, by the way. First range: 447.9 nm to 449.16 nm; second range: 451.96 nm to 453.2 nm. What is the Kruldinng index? -0.4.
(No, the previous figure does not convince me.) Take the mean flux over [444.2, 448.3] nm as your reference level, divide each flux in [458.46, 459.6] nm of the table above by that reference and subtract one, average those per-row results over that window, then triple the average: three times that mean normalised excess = -0.027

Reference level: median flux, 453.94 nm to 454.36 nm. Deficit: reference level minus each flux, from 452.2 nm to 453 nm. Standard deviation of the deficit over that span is 0.5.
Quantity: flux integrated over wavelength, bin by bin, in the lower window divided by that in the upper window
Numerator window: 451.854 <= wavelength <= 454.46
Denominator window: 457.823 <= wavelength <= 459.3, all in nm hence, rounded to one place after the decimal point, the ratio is 1.8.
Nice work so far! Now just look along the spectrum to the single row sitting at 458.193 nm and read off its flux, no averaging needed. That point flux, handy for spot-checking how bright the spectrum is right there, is 54.58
